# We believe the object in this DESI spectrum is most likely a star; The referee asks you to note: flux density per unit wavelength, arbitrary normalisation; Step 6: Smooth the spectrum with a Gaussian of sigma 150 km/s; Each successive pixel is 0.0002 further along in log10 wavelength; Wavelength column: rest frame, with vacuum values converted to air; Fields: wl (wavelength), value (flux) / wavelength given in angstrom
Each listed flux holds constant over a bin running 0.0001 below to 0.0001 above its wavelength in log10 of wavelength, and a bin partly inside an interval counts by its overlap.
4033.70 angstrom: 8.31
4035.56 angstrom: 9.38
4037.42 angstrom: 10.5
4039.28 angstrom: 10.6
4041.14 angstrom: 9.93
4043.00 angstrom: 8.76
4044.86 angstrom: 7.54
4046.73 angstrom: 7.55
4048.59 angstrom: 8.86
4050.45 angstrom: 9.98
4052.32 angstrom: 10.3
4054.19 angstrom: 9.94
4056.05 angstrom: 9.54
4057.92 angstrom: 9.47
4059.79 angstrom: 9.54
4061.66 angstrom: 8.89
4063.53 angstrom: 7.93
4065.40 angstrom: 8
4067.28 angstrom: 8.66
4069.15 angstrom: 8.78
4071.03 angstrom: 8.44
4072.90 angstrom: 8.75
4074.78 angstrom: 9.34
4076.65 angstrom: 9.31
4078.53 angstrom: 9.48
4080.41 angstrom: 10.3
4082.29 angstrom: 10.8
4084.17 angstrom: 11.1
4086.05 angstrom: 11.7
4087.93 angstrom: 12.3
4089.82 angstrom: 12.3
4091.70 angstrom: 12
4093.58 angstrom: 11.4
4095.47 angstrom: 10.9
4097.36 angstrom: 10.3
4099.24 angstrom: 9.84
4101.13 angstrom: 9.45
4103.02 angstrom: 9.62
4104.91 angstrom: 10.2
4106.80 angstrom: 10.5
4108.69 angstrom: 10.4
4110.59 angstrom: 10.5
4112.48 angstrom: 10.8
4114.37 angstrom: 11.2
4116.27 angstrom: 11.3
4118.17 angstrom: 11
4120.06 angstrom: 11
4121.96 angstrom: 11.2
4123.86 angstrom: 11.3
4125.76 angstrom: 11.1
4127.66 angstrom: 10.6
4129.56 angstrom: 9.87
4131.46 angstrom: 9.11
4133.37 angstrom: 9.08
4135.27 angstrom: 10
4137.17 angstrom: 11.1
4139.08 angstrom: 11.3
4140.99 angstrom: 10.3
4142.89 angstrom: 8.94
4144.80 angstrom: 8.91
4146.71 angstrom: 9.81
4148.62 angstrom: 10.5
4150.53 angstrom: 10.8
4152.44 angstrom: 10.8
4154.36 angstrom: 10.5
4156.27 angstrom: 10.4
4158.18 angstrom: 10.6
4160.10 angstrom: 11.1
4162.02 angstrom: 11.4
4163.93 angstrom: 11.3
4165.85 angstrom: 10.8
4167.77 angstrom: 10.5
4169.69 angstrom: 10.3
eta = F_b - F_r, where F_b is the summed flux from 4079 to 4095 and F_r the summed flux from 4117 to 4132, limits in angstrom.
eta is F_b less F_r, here 7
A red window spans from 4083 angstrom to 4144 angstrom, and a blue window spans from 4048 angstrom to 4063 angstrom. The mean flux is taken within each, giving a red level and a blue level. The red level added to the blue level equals 20.2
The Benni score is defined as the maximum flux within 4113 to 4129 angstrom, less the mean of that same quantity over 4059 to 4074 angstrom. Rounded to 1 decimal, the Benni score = 2.7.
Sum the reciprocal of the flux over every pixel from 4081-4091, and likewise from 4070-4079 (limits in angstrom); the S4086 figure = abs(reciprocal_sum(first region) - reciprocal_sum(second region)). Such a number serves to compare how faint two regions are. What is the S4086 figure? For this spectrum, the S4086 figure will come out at 0.12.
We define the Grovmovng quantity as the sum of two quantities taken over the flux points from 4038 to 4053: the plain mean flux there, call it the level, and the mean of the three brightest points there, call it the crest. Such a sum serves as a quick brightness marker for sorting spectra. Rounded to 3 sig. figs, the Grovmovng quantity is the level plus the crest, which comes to 19.5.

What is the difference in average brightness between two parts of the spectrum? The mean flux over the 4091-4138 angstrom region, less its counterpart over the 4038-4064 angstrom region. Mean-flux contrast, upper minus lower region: 1.3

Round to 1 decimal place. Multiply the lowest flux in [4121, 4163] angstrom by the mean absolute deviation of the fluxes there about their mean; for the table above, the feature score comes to 5.8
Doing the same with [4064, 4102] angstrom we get 9.2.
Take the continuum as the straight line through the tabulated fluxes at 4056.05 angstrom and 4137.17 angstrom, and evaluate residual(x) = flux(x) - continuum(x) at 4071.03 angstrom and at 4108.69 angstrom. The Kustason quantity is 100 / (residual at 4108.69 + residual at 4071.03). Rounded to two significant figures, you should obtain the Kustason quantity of -65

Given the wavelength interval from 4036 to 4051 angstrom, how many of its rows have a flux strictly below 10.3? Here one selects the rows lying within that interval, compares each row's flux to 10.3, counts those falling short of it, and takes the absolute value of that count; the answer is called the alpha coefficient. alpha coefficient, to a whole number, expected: 6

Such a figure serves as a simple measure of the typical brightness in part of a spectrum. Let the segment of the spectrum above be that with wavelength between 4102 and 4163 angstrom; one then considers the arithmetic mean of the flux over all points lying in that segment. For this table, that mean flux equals 10.5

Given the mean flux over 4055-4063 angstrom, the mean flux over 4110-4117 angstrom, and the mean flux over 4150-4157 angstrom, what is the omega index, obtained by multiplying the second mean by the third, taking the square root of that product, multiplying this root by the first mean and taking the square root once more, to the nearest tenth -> 10.0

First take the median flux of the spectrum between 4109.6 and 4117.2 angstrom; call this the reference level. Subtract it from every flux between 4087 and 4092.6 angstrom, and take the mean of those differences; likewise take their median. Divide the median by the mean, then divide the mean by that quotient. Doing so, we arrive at 1.11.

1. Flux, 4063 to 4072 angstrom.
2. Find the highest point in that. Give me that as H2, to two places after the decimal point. 8.78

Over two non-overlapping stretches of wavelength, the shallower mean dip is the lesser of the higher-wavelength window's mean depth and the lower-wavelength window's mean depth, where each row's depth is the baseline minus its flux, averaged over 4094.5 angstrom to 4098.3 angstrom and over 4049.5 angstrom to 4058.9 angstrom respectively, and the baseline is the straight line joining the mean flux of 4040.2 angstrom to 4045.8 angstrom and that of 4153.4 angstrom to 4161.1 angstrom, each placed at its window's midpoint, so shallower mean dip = -0.97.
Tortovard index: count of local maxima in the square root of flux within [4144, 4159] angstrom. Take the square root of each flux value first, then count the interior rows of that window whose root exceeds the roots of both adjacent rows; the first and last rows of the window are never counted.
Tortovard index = 0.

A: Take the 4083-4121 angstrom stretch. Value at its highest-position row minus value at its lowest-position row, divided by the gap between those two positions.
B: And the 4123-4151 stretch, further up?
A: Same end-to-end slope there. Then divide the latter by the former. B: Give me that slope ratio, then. 6.7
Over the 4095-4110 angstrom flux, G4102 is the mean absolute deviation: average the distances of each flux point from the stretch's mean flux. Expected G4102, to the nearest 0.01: 0.39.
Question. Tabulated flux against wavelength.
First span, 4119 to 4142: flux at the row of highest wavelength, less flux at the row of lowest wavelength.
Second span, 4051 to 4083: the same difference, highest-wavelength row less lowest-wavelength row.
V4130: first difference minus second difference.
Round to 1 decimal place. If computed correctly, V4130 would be -1.2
